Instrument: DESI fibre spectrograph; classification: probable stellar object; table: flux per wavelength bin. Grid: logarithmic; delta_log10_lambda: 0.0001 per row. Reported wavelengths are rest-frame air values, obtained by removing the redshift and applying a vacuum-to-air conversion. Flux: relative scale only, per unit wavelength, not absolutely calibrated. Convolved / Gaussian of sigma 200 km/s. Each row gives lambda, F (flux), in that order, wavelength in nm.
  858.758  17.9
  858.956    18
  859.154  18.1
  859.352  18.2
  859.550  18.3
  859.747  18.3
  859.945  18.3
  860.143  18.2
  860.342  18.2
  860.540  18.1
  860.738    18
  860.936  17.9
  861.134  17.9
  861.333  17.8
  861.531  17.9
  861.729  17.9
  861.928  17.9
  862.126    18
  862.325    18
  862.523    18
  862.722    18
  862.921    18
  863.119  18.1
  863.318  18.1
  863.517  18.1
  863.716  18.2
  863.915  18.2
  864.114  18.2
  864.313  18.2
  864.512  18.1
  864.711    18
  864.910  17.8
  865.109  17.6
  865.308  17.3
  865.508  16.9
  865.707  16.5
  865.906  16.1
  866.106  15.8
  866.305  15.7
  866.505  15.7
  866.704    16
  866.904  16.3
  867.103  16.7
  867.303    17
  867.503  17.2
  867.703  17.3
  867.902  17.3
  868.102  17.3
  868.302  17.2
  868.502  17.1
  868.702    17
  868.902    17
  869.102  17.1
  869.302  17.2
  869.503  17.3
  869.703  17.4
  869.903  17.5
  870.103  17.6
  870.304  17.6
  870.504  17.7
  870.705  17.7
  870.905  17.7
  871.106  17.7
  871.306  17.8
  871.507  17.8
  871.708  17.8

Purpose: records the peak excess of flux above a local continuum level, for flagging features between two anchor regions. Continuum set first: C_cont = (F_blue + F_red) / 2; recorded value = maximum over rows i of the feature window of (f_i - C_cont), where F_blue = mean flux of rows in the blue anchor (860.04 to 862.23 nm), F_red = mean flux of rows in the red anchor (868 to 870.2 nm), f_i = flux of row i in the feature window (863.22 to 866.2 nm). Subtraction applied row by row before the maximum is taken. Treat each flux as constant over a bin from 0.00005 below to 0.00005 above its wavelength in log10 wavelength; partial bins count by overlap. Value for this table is 0.6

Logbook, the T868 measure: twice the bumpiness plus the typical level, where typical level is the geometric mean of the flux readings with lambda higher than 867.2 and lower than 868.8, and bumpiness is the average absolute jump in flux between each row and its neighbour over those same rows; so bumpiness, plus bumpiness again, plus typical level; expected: 17.3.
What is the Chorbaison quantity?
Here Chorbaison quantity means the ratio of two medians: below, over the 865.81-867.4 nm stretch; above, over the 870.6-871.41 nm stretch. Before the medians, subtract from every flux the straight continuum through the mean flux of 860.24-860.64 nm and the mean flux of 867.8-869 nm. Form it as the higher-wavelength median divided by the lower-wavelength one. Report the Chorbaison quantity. -0.6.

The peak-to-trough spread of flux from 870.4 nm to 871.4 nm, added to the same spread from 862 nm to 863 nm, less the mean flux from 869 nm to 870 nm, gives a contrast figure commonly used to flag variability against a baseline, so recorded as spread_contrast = -17.20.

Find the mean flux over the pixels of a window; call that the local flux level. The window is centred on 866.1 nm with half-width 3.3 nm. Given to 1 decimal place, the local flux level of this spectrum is 17.2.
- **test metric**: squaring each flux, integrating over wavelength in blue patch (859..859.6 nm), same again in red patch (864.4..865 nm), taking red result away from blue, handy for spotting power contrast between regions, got 4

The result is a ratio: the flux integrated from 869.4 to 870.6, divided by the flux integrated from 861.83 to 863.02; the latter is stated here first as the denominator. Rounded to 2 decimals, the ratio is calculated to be 0.98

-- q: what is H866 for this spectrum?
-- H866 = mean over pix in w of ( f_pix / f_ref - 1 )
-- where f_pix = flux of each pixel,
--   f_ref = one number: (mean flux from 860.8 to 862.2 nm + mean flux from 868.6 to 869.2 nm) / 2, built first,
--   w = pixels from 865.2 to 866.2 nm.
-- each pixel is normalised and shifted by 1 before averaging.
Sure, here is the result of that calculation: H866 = -0.05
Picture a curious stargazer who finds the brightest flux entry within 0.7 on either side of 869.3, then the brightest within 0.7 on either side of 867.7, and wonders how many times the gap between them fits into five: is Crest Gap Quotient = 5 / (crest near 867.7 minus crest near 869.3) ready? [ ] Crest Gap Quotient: -25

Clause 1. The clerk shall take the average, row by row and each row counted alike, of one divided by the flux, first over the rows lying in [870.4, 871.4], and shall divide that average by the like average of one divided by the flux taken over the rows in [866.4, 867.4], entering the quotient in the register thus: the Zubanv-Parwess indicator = 0.92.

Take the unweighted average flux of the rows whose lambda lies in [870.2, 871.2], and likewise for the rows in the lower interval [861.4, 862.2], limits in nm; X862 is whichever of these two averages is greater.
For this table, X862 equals 17.9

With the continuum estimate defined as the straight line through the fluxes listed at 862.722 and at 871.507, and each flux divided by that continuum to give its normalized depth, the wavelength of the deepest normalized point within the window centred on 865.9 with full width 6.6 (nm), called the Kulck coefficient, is 866.305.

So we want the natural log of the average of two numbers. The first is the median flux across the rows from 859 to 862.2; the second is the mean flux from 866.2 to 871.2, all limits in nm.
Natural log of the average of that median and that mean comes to 2.87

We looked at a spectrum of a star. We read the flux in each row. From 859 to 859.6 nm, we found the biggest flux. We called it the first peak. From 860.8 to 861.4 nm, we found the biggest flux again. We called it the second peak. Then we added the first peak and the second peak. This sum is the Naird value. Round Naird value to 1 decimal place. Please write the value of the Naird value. 36.2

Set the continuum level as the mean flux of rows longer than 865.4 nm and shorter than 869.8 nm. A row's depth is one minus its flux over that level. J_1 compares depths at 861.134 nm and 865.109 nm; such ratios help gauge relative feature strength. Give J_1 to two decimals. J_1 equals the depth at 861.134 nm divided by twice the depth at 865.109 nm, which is 0.68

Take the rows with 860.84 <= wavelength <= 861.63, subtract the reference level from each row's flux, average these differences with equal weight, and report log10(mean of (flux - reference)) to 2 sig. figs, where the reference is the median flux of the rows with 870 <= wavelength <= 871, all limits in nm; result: -0.76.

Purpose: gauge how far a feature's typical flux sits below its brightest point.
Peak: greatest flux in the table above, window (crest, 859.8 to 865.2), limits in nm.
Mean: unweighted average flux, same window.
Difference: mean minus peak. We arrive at -0.27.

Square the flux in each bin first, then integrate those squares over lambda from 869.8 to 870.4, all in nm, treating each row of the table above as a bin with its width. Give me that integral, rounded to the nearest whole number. 185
